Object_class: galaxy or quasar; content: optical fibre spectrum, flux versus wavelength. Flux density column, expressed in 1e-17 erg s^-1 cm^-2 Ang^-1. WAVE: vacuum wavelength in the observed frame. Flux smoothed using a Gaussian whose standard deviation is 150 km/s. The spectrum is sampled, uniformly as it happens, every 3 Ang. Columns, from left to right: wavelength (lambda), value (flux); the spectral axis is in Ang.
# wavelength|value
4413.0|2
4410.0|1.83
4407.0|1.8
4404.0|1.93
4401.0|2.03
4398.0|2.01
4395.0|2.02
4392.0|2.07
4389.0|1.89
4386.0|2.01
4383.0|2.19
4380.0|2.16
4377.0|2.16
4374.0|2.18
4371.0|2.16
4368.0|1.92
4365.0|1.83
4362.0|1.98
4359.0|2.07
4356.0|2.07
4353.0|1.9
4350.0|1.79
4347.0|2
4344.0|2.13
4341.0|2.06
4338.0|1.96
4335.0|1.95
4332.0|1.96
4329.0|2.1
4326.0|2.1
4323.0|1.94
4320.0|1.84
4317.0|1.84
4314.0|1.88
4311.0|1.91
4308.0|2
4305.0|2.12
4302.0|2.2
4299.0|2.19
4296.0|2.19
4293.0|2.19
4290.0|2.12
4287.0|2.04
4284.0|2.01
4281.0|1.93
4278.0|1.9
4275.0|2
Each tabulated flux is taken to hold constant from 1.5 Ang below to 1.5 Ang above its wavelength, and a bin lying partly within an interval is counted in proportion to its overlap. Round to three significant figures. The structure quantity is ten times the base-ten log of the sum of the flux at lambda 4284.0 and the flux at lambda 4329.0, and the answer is 6.14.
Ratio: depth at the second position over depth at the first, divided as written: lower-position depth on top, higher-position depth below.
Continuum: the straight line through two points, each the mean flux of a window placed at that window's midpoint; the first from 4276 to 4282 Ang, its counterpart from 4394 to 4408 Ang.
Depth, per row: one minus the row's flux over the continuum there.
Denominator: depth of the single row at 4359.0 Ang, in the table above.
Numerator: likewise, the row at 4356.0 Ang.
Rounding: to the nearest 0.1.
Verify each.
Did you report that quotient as 1.0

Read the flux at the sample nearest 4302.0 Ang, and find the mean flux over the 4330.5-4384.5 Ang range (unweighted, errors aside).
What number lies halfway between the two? 2.11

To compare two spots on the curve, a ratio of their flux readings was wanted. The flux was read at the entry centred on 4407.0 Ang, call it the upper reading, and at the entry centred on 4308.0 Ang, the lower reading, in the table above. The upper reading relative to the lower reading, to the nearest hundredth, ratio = 0.90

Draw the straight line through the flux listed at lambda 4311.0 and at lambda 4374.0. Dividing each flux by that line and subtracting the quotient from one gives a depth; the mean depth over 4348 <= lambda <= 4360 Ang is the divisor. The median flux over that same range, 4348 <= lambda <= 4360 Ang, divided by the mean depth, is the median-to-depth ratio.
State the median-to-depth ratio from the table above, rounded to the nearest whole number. 30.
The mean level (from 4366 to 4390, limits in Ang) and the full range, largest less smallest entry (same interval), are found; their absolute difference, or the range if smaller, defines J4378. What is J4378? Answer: 0.30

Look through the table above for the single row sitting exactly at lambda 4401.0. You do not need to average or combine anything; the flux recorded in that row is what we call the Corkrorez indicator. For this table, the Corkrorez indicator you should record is 2.03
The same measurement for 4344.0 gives 2.13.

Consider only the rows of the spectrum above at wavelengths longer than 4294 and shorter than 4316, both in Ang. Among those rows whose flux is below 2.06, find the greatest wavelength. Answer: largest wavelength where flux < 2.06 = 4314.0 Ang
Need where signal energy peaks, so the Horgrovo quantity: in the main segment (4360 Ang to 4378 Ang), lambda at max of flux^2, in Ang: 4374.0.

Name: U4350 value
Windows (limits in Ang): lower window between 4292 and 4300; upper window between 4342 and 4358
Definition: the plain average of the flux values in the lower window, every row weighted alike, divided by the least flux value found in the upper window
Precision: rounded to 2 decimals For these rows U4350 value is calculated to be 1.22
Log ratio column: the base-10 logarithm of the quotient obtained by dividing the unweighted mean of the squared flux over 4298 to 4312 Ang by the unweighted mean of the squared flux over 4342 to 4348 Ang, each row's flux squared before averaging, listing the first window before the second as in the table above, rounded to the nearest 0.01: 0.01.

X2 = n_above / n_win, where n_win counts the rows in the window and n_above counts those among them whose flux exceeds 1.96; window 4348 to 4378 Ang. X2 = 0.60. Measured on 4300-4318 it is 0.50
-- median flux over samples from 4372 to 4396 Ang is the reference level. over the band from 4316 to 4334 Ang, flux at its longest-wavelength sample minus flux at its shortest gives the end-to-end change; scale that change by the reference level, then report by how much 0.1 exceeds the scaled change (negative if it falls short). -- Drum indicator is 0.04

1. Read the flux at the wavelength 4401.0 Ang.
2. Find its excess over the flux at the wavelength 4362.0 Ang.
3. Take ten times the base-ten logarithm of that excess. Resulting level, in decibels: -13.0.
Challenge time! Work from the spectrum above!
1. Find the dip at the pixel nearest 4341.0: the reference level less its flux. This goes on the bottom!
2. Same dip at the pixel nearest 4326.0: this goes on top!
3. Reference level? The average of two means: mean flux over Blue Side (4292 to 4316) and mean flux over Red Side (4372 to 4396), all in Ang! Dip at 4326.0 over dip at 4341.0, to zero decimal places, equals -1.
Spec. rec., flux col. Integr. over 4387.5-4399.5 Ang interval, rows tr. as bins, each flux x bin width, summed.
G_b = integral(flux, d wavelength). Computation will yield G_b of 24.0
